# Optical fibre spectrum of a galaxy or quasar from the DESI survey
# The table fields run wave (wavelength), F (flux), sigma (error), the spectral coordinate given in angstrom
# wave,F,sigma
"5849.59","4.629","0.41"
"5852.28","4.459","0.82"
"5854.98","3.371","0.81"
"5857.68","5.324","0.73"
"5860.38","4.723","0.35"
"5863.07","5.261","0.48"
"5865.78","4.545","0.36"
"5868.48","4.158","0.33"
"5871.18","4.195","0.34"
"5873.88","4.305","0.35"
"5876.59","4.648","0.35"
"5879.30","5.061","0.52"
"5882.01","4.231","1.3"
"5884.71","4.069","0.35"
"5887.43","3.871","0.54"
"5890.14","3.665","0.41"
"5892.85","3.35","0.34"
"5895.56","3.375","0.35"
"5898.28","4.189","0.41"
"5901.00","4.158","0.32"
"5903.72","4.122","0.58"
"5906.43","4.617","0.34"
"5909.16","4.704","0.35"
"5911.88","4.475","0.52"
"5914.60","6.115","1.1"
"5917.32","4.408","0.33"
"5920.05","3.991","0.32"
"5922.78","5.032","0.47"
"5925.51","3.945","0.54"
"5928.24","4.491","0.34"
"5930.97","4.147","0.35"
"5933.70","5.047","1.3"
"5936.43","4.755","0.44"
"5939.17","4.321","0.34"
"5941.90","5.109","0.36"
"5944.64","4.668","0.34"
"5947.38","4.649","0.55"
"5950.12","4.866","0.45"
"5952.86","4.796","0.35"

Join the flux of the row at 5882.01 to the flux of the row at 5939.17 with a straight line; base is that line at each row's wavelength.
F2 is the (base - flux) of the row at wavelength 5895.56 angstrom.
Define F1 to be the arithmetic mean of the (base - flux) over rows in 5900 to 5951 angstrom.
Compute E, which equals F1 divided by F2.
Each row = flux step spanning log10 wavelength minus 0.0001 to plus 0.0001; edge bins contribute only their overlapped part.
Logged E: -0.4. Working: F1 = -0.31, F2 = 0.9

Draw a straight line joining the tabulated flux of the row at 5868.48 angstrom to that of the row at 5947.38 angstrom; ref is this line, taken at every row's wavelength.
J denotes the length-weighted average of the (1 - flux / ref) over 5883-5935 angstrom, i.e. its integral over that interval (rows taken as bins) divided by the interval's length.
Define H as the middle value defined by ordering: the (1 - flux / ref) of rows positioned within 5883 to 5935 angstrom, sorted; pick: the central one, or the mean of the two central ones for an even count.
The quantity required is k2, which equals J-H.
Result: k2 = -0.019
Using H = 0.045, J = 0.03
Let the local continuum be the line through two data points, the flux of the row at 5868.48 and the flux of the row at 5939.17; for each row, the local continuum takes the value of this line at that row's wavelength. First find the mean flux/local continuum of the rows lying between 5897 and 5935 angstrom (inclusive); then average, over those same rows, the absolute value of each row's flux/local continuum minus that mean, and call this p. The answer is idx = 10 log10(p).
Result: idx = -10.2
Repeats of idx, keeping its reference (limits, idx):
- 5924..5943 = -10.8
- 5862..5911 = -10.4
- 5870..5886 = -11.6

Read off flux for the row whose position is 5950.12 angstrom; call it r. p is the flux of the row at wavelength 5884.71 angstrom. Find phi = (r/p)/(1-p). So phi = -0.39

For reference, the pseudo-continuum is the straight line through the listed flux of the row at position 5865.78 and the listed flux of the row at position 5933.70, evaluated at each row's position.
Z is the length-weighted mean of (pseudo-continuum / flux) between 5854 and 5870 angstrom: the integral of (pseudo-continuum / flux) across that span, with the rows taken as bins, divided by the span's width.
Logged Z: 1.01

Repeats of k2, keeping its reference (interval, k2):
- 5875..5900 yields 0.006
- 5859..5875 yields -0.032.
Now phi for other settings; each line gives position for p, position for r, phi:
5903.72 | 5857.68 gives -0.41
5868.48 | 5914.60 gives -0.47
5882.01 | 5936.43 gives -0.35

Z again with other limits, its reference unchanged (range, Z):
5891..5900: 1.31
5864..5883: 1.03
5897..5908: 1.13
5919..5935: 1.13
